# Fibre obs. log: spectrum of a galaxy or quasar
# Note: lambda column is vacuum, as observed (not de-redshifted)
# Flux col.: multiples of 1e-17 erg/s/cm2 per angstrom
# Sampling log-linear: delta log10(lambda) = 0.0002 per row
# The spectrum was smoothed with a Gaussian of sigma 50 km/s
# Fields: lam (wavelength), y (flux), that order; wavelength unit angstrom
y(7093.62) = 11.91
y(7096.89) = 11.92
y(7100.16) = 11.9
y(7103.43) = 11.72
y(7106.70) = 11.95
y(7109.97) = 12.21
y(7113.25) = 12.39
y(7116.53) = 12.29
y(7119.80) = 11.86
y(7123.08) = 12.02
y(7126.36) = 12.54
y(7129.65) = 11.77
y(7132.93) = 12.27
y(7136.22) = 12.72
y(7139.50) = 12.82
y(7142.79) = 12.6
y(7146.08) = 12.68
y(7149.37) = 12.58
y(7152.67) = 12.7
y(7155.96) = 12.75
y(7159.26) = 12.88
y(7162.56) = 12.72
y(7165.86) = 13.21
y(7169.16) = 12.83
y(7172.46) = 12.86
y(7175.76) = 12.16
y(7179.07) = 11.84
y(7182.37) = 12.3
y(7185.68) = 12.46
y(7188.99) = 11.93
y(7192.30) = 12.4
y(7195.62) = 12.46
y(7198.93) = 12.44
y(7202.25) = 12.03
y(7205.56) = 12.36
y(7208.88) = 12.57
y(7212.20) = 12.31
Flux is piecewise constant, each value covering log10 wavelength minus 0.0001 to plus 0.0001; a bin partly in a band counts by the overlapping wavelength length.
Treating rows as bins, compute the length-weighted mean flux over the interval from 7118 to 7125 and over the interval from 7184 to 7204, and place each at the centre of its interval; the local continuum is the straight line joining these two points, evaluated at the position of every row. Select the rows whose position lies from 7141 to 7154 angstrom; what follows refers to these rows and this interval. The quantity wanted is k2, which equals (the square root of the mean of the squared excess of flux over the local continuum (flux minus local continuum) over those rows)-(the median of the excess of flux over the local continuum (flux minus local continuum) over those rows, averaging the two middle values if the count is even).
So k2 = -0.01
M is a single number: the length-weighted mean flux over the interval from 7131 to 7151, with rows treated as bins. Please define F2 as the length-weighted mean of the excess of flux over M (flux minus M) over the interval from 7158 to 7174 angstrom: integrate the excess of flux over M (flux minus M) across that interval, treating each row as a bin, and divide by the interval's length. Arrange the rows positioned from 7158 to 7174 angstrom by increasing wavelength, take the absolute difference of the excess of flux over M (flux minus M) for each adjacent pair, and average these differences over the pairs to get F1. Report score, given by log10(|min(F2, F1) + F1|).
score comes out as -0.3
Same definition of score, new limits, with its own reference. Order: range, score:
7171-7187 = -0.9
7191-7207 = -1.2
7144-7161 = -0.7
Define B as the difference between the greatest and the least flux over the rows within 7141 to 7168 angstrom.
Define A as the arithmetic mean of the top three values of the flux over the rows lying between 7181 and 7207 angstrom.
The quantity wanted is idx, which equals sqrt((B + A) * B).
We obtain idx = 2.87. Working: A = 12.5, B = 0.63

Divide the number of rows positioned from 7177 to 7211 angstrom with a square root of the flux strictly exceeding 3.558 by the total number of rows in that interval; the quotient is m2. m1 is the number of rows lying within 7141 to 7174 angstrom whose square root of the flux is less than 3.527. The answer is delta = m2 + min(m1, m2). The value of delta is 0.0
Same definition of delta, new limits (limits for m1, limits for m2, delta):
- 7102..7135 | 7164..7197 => 0.6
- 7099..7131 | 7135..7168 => 1.6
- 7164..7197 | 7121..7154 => 0.8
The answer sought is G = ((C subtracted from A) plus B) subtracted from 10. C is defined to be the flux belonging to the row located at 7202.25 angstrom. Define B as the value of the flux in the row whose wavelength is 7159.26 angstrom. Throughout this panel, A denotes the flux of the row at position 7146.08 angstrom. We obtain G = -3.53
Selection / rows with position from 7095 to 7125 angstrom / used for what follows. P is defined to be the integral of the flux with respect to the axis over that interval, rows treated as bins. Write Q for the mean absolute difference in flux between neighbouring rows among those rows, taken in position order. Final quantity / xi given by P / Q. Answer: 1851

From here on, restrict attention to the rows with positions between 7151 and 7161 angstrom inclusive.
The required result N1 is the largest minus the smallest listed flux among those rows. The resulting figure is 0.18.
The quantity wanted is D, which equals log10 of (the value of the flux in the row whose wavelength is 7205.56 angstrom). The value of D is 1.09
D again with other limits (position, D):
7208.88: 1.10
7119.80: 1.07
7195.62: 1.10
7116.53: 1.09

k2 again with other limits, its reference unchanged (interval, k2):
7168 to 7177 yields -0.11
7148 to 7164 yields 0.02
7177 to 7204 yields 0.15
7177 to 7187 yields 0.19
